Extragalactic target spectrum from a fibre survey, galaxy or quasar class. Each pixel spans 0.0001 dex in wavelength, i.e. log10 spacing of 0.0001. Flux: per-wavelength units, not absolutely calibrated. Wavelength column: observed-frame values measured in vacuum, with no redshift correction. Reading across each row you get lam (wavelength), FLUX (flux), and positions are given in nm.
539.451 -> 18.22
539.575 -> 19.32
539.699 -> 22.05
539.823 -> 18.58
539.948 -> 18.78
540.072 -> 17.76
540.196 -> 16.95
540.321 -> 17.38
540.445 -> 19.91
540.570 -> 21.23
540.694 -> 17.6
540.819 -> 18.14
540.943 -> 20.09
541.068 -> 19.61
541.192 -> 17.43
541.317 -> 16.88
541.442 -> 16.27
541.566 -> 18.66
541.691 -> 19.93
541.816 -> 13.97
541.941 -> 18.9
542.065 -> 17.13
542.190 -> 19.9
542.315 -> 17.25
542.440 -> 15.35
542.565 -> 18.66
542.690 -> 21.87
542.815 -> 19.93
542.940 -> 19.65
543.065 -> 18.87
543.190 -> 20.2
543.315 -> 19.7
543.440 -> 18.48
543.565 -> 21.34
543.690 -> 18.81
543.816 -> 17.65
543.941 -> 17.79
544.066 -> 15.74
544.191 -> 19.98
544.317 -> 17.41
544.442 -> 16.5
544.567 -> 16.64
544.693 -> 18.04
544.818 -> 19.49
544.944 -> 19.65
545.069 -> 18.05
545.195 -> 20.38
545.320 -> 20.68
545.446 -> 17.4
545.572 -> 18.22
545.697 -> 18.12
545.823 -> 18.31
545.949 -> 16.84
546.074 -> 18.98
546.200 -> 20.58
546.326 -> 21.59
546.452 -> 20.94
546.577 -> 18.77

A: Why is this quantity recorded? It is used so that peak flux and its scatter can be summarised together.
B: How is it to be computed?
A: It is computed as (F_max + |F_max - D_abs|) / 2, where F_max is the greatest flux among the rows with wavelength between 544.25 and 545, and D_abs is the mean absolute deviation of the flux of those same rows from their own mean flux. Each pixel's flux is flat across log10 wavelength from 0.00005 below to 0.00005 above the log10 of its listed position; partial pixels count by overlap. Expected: 19.1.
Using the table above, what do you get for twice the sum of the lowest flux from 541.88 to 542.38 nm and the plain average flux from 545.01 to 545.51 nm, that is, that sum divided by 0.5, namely 72.5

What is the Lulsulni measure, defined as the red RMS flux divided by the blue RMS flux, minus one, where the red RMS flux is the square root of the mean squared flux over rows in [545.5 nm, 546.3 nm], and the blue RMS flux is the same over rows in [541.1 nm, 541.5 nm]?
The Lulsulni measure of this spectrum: 0.10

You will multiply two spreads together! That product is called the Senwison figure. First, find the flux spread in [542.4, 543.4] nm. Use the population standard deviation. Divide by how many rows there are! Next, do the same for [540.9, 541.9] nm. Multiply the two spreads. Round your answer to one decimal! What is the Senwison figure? 3.5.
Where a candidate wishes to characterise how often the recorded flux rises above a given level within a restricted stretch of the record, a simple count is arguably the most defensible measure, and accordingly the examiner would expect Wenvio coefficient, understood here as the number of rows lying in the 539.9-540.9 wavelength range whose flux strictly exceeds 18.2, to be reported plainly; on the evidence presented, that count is 3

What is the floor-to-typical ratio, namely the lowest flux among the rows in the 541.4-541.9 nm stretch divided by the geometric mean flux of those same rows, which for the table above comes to 0.819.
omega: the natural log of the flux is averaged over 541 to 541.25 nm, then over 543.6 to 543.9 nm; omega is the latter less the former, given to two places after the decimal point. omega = -0.01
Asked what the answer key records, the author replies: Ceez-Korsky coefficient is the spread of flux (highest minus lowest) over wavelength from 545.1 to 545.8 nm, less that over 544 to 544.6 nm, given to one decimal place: -1.0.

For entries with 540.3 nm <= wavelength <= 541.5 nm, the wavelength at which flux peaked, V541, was 540.570 nm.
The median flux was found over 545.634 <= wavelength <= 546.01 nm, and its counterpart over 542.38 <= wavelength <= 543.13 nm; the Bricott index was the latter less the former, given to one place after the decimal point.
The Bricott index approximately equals 1.1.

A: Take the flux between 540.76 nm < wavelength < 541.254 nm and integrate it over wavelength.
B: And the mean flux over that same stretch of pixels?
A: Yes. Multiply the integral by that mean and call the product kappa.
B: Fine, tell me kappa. 176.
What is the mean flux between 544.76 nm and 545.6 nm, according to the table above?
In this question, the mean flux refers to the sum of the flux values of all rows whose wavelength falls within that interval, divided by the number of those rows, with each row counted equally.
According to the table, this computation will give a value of 19.1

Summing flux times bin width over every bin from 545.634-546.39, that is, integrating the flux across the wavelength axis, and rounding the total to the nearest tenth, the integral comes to 14.4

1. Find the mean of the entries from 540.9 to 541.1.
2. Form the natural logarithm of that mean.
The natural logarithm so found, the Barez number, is 2.99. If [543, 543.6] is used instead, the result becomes 2.98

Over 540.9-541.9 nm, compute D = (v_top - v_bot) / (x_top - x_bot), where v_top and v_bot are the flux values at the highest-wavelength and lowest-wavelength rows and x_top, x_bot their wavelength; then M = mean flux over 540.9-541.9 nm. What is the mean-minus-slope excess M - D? 25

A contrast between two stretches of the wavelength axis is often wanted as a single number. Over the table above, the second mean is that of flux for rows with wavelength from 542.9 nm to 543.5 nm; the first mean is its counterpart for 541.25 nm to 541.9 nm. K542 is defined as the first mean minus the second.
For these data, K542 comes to -2.2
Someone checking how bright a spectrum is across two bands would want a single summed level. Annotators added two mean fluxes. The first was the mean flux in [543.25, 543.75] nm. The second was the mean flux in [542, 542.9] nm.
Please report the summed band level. 38.2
